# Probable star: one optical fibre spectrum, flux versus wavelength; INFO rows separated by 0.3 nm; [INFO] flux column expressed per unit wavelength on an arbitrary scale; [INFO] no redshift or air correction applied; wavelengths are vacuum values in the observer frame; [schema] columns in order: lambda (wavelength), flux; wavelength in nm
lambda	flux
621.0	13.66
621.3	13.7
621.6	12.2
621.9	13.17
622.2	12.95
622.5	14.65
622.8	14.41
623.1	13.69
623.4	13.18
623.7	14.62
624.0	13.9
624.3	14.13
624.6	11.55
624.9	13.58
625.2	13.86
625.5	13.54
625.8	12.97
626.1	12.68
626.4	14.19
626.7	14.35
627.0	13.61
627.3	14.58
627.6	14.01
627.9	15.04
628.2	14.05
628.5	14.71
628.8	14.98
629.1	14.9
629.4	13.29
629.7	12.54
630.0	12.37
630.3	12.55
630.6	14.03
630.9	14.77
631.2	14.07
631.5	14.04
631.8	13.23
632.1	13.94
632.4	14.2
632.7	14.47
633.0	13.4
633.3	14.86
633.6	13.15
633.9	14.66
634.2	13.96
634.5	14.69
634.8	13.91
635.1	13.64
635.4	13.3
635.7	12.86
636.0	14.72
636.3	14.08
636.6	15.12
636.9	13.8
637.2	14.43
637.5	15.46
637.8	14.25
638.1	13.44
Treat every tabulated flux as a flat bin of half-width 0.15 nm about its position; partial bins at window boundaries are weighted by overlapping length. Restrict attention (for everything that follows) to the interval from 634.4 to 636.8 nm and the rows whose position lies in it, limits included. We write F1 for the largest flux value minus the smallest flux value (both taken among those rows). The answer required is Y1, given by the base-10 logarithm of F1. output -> 0.4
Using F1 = 2.3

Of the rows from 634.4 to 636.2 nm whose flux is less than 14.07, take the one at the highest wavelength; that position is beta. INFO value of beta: 635.7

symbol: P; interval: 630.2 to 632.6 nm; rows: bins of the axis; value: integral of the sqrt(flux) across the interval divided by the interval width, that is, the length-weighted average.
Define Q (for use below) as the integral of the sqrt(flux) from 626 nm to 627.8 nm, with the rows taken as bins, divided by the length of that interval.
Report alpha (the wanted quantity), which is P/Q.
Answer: 1.00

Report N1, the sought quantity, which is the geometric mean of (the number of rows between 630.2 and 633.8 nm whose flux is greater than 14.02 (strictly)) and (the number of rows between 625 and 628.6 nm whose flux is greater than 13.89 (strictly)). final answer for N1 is 7.0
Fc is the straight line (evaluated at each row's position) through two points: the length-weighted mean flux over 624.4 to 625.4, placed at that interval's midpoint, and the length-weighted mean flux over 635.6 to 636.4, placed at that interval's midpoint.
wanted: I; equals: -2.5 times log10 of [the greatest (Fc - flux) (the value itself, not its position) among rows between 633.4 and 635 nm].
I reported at 0.55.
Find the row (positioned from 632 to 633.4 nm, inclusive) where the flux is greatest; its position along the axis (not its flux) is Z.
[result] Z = 633.3 nm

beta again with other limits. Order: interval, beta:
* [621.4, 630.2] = 630.0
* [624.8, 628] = 627.6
